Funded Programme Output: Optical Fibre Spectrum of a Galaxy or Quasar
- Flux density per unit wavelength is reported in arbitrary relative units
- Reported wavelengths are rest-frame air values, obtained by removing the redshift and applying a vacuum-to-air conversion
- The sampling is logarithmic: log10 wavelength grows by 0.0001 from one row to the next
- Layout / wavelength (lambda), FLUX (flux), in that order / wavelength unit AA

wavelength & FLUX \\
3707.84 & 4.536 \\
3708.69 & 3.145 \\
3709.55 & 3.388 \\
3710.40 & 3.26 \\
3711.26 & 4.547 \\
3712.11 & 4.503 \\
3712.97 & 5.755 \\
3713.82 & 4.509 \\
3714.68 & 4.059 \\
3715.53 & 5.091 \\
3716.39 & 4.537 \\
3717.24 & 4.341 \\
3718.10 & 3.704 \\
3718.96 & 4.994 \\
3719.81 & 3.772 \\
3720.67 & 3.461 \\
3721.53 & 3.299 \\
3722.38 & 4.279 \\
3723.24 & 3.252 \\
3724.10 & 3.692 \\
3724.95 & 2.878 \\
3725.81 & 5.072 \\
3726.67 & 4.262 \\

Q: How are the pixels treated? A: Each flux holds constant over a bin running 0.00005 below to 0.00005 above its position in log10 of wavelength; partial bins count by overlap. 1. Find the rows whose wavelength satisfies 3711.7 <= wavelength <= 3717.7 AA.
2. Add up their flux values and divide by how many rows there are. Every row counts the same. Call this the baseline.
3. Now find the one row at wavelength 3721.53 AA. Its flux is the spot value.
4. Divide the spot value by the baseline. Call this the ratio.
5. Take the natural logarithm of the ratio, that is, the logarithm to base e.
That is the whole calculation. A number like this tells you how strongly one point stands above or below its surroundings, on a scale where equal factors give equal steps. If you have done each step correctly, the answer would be -0.35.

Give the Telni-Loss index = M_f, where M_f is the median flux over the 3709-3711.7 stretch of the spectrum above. 3.4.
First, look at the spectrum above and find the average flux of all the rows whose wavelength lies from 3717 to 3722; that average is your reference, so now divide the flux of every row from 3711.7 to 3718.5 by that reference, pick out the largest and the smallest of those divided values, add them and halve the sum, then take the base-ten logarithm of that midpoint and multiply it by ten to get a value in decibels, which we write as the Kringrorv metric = 0.8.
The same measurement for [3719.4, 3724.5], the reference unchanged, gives -0.2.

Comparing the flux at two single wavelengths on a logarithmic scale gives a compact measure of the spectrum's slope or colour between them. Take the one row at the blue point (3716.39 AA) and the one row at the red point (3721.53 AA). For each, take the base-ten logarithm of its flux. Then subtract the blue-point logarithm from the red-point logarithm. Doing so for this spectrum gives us -0.14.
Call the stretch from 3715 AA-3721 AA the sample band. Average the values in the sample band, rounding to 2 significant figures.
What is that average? 4.3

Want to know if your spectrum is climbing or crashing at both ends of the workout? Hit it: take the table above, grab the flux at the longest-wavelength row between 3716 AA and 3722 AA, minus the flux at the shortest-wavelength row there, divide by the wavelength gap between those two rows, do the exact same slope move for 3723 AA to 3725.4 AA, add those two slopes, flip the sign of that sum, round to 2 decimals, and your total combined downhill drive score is 0.46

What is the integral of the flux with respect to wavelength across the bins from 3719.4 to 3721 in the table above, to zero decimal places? 6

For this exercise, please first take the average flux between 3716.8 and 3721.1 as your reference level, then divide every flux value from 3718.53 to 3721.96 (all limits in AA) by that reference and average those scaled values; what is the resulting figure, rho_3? 0.96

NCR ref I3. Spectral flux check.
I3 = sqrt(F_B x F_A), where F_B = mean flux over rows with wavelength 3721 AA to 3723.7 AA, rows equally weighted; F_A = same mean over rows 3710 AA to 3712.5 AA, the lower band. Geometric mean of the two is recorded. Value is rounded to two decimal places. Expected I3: 3.85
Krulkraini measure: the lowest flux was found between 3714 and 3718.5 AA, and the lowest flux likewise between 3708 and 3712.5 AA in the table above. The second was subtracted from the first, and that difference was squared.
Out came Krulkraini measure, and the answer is 0.31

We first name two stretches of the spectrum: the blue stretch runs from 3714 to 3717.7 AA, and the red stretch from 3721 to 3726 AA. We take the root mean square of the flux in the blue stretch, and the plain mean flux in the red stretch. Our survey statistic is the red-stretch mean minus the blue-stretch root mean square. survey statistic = -0.8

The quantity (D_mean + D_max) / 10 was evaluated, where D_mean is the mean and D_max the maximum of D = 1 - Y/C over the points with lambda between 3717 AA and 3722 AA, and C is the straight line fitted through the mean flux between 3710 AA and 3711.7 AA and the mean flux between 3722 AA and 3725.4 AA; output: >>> 0.001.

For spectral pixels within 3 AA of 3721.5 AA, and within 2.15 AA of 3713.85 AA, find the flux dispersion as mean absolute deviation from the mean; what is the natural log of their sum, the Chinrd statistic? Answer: -0.023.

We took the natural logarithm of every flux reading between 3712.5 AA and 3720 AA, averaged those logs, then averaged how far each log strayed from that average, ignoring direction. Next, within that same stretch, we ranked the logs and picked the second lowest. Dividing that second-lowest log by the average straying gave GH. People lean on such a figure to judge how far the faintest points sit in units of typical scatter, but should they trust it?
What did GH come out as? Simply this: 12.0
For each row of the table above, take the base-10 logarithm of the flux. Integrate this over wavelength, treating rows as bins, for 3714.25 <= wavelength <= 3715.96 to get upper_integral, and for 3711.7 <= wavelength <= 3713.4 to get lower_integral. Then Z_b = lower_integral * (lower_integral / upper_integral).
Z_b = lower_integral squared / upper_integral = 1.3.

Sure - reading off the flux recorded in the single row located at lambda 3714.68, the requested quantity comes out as 4.059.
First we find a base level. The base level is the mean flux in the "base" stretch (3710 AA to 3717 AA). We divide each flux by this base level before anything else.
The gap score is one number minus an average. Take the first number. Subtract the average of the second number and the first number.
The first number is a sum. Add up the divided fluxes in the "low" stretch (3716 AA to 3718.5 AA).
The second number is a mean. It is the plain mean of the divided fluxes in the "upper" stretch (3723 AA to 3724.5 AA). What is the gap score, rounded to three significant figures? 1.00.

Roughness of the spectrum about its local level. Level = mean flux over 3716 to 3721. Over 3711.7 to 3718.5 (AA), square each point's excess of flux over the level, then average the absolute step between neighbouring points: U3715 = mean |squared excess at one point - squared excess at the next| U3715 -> 1.0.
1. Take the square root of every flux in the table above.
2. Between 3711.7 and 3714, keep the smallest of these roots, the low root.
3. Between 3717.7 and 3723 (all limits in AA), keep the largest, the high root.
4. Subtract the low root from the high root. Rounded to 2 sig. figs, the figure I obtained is 0.11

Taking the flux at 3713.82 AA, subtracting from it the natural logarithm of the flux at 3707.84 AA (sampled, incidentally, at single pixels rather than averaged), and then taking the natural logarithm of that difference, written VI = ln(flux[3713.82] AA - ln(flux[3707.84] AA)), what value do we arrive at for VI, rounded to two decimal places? 1.10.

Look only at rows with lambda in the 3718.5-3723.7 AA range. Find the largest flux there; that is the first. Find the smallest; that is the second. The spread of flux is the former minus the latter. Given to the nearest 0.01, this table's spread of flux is 1.74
